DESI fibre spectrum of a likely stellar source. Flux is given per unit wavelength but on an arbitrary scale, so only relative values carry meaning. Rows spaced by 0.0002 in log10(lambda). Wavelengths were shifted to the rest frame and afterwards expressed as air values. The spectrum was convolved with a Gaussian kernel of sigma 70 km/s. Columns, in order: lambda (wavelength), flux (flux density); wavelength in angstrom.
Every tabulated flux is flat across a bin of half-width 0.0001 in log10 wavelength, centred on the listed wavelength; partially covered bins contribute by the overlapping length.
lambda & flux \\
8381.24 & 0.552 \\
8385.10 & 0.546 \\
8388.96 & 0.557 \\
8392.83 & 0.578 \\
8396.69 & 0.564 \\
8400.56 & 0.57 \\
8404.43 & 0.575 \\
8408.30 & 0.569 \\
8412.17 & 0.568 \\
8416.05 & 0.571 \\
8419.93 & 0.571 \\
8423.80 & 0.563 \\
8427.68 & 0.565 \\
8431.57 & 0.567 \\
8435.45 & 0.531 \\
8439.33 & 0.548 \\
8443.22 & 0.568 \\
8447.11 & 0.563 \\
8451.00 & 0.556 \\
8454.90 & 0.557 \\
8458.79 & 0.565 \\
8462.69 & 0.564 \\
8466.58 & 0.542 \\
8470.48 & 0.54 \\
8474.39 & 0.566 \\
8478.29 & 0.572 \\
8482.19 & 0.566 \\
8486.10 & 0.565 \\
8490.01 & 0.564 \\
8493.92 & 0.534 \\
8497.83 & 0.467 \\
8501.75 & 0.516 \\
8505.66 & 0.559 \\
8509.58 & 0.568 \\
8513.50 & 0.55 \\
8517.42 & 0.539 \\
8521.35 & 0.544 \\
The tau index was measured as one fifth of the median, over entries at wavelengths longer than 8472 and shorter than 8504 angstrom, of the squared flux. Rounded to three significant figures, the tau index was 0.0637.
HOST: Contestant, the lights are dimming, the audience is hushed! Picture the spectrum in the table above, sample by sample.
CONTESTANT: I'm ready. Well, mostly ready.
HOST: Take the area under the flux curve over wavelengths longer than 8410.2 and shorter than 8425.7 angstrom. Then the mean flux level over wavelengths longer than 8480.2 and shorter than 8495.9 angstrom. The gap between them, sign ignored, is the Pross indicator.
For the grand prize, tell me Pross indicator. 8.25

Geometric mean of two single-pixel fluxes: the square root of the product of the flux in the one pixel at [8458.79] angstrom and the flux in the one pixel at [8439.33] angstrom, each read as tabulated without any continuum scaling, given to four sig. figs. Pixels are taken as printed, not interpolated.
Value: 0.5564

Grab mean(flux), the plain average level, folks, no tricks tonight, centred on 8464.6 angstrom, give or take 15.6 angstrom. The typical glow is 0.558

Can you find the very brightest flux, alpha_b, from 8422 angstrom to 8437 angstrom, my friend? 0.567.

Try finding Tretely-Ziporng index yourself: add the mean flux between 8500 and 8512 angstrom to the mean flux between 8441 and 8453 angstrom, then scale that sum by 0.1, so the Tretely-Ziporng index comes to 0.111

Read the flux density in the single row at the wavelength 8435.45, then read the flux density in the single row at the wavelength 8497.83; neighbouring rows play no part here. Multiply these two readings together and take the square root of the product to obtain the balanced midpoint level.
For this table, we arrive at 0.498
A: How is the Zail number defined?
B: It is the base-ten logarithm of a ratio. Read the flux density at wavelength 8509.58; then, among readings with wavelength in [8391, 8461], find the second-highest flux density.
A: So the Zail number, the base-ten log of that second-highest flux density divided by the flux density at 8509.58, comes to 0.0053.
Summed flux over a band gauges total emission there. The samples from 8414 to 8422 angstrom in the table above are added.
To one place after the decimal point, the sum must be 1.1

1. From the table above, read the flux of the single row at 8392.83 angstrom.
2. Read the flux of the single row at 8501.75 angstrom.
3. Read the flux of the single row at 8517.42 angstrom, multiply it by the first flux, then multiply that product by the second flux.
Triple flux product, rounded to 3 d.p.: 0.161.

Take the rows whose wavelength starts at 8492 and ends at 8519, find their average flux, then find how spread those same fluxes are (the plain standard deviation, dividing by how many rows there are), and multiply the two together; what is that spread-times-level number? 0.017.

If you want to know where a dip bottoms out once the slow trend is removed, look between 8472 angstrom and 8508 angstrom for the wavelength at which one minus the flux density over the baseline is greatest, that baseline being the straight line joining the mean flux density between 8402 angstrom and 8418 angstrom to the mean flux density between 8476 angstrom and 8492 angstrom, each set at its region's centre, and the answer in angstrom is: 8497.83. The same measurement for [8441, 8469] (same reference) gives 8466.58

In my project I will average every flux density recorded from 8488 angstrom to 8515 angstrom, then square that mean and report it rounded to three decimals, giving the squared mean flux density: 0.288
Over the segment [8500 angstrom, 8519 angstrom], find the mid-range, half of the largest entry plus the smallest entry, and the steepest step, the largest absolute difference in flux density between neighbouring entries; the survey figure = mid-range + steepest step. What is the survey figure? 0.585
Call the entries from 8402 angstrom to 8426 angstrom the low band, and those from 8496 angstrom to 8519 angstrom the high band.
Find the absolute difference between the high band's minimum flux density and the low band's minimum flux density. 0.10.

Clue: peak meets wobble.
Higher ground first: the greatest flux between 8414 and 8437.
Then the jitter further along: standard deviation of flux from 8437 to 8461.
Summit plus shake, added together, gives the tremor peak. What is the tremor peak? 0.578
